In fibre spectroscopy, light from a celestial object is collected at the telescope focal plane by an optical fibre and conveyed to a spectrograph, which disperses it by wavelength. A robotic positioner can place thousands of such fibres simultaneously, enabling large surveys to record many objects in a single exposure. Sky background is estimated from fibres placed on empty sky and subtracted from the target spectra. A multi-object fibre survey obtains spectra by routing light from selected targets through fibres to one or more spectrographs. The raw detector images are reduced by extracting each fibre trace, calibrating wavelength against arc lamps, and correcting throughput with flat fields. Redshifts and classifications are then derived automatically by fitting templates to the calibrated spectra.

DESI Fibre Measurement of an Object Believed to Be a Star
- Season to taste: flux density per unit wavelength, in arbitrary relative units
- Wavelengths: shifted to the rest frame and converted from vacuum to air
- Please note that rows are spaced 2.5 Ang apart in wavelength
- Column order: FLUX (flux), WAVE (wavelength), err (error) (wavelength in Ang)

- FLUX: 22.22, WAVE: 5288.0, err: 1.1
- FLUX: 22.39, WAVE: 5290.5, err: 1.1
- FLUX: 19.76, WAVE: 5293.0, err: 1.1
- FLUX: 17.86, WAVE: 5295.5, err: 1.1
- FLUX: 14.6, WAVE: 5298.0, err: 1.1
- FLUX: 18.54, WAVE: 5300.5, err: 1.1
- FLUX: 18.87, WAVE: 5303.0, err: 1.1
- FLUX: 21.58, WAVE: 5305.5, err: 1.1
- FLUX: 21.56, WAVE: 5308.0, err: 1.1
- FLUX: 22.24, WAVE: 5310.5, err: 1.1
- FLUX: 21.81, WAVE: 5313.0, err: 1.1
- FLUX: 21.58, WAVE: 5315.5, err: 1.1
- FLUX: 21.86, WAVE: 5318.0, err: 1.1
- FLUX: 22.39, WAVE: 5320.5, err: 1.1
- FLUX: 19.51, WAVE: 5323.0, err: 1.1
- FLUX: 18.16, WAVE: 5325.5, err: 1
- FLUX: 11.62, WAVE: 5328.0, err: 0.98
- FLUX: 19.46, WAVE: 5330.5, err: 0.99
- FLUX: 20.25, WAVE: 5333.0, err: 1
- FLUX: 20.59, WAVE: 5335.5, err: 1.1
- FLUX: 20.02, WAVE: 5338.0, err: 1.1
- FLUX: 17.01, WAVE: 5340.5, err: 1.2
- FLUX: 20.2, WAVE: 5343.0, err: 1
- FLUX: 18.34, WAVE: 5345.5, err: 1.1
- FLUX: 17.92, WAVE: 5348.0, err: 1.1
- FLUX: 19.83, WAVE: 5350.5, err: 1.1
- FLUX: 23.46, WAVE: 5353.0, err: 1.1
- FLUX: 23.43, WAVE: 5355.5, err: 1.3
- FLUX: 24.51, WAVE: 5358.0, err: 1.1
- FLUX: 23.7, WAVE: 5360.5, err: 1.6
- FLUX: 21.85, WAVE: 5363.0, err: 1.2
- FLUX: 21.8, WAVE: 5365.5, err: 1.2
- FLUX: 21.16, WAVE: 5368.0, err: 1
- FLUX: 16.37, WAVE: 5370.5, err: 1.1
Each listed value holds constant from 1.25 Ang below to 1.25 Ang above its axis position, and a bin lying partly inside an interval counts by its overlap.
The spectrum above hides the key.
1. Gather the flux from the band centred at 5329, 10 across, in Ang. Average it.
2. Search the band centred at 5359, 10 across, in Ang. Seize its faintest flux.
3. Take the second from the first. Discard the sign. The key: 4.5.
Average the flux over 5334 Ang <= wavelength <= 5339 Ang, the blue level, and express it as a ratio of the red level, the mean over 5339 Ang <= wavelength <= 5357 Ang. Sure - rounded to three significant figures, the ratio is 1.01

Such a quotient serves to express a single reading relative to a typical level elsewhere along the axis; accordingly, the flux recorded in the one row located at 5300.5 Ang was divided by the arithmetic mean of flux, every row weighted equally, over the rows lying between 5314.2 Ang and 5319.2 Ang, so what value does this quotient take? 0.85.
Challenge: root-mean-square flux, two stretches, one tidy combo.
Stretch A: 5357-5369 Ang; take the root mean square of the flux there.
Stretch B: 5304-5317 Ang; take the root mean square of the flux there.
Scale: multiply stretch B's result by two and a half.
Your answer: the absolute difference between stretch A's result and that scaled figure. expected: 32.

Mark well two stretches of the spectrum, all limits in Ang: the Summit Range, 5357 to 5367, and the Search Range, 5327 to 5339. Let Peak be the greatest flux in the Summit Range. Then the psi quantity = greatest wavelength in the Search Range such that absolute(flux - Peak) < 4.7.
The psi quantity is 5338.0 Ang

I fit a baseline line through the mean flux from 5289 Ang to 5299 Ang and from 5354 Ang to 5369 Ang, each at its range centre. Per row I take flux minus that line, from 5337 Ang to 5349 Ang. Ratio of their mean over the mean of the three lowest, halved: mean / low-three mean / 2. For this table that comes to 0.37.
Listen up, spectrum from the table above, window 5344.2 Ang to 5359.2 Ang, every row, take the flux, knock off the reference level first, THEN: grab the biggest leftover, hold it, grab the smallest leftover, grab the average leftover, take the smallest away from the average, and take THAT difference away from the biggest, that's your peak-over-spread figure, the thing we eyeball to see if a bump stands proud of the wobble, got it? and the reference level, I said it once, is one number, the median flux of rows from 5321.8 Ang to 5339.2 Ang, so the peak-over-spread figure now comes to 2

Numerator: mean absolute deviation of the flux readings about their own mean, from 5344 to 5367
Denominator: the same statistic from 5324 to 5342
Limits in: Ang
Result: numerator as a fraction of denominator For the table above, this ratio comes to 0.90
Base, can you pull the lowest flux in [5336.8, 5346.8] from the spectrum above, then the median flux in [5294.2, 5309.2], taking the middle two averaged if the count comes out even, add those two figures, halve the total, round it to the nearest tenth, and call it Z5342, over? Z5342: 17.9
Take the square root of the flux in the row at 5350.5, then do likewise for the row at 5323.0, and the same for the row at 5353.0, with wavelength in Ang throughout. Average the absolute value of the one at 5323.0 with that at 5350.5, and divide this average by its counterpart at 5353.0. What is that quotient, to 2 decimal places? 0.92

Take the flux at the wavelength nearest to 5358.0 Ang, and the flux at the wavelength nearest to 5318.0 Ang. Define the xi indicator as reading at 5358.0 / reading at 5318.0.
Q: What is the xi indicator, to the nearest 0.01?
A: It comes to 1.12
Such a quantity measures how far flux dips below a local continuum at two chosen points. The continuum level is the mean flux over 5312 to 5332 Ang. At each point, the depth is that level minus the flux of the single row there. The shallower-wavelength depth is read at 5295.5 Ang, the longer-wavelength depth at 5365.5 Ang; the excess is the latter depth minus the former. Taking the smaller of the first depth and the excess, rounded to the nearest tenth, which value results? -3.9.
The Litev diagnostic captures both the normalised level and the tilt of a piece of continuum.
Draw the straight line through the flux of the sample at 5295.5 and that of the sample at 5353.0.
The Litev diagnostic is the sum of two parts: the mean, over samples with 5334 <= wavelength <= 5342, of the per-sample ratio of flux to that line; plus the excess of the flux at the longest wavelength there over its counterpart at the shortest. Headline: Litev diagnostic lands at -3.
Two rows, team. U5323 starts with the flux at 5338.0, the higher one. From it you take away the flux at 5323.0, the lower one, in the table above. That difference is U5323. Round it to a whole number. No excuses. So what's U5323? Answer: 1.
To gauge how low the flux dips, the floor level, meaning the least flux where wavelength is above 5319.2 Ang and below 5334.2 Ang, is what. 11.62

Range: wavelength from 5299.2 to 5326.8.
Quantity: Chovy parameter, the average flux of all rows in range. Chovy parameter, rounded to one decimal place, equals 20.7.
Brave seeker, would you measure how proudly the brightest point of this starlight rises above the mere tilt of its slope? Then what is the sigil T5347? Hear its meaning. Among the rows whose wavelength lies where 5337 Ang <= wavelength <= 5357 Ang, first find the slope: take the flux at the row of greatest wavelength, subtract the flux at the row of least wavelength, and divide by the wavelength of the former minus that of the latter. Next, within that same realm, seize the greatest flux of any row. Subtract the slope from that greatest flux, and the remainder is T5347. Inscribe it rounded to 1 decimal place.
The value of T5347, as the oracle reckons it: 23.3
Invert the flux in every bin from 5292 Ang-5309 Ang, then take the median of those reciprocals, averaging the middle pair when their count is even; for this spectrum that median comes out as 0.053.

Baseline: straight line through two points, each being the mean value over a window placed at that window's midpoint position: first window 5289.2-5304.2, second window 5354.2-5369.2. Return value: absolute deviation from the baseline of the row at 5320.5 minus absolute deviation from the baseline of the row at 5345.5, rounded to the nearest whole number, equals -1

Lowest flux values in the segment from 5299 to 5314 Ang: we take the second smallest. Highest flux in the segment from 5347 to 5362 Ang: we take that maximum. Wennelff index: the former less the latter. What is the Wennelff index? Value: -6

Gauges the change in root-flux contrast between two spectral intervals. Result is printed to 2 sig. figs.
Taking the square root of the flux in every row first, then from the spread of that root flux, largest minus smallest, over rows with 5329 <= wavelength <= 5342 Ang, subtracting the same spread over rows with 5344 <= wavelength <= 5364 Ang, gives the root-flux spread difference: -0.30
